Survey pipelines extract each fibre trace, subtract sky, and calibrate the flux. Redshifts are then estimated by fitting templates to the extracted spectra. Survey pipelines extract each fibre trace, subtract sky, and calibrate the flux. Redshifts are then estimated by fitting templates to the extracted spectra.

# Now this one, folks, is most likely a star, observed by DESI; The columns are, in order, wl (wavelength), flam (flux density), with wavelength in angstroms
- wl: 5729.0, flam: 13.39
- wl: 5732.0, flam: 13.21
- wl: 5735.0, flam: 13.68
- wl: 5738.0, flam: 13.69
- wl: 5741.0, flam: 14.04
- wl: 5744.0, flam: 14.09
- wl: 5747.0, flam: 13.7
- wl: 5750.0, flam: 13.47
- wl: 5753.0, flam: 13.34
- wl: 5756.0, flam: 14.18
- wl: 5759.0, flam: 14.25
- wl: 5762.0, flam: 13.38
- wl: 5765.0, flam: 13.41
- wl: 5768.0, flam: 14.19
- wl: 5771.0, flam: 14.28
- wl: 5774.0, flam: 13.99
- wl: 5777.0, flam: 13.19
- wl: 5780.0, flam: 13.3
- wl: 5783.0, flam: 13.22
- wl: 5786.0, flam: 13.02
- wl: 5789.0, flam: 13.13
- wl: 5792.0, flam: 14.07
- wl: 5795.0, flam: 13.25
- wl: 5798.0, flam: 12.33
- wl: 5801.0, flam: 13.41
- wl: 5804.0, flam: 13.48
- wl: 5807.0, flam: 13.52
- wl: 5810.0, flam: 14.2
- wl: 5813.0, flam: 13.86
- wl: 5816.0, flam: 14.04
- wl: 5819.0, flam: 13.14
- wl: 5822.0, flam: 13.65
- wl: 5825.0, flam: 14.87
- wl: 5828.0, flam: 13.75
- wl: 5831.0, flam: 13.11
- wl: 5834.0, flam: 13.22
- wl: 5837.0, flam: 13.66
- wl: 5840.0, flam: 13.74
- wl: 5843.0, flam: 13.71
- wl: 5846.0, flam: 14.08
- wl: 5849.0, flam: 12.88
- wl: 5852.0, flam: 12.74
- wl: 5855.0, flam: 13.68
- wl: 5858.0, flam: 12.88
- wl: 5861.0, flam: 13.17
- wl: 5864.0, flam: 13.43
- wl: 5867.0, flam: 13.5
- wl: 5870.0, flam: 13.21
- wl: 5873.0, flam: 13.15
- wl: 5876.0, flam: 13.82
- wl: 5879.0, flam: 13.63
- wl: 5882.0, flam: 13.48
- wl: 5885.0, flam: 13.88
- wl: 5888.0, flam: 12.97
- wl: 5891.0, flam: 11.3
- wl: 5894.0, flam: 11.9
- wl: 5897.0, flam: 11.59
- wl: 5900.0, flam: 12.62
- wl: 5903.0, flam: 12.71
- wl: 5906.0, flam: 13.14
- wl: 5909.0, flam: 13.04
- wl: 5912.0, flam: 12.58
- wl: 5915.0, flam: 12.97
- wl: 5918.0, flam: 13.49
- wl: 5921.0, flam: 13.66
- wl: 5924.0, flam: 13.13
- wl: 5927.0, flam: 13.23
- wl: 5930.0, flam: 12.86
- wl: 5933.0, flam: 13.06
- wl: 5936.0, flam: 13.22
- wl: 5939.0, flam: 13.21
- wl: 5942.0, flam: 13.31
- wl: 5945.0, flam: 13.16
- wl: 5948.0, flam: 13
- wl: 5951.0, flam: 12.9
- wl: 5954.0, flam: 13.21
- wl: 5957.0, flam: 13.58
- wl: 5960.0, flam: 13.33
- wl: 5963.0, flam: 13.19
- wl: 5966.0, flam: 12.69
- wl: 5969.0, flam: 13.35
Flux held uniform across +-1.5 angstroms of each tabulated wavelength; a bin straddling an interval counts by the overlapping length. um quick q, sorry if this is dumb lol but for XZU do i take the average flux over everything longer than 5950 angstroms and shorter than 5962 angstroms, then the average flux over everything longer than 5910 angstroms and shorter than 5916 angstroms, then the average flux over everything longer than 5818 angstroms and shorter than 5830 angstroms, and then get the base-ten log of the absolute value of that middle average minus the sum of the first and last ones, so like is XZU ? 1.156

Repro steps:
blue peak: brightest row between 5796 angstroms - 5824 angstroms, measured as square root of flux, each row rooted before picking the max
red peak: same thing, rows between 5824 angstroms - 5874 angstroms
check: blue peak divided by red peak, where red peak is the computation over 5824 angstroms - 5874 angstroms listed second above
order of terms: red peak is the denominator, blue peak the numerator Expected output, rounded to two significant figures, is 0.98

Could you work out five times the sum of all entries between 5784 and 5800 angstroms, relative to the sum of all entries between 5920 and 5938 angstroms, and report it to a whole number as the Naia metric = 4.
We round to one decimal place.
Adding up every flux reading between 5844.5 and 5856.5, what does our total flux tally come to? 53.4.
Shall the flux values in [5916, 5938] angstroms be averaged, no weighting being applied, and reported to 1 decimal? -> 13.2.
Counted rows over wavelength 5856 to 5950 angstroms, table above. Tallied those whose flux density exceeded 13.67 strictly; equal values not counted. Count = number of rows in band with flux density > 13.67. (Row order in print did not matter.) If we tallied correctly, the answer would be 2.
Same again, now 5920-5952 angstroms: 0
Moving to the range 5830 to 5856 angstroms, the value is 4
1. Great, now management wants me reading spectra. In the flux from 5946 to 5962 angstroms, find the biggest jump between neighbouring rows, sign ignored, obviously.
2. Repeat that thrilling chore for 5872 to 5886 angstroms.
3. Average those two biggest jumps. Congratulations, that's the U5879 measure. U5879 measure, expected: 0.52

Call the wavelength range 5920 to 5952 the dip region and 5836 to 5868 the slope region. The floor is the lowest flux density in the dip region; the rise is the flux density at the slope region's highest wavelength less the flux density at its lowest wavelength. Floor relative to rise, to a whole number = -80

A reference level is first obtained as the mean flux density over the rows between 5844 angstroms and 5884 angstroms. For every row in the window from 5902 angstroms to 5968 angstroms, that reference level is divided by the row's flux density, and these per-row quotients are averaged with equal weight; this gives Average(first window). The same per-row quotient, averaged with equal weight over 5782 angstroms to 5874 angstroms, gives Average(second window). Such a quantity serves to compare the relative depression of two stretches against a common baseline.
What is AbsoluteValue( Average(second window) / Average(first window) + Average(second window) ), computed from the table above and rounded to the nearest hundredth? 1.97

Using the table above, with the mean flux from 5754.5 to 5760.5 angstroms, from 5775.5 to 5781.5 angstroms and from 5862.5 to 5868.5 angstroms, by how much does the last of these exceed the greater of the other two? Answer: -0.75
